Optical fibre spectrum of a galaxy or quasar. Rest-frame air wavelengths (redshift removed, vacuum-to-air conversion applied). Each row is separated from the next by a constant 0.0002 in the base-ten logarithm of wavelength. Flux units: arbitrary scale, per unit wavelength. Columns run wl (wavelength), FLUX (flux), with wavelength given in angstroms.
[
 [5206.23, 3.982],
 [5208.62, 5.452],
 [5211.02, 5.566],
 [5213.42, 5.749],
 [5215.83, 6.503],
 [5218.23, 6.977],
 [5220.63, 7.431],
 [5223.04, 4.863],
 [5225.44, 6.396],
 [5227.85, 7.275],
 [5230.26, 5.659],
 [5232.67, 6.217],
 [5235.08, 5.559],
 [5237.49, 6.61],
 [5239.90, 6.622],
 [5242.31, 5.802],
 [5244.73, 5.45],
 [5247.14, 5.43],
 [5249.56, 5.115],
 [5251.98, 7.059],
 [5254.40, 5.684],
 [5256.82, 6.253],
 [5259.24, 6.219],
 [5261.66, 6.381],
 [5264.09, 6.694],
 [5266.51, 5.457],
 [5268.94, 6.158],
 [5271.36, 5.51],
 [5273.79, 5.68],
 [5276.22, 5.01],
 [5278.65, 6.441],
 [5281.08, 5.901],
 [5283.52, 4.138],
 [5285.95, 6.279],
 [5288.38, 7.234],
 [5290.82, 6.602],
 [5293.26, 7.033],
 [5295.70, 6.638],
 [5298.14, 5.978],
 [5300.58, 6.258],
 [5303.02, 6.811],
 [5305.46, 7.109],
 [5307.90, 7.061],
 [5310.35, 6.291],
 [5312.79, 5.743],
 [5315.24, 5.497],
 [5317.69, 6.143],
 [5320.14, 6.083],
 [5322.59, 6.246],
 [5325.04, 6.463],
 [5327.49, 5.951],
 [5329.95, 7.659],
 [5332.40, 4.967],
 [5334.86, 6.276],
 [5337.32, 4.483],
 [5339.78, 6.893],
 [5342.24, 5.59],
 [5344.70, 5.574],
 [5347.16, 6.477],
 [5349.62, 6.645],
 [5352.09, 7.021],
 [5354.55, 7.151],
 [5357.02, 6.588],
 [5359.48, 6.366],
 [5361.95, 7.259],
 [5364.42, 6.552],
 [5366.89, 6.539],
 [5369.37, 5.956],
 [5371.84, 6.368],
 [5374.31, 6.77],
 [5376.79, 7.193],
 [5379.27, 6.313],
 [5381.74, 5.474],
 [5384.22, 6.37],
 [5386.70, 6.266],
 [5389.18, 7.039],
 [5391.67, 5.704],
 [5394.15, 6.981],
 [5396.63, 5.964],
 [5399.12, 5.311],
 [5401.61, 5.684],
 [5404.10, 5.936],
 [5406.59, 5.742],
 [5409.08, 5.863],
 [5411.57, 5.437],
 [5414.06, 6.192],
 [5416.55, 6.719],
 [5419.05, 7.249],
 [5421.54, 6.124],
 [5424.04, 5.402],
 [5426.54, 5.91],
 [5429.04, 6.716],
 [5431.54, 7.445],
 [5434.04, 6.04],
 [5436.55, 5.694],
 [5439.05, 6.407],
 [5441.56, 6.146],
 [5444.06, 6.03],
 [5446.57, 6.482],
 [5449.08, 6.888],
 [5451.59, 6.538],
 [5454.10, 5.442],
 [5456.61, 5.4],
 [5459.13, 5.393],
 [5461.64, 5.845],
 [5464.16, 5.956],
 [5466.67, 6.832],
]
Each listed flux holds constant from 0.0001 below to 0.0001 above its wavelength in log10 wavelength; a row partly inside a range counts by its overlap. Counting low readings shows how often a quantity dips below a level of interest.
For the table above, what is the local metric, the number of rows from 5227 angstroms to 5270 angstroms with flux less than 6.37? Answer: 12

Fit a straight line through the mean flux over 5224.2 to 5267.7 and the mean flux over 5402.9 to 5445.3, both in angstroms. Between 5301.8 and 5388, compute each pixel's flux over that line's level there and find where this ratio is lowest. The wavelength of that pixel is 5337.32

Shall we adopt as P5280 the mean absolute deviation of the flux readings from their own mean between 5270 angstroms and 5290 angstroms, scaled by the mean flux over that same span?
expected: 0.119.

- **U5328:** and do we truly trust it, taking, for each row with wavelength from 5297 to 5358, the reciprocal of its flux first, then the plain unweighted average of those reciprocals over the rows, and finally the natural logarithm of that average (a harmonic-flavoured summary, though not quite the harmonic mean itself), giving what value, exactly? -1.823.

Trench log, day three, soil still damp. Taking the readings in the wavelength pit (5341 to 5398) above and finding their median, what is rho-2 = 6.5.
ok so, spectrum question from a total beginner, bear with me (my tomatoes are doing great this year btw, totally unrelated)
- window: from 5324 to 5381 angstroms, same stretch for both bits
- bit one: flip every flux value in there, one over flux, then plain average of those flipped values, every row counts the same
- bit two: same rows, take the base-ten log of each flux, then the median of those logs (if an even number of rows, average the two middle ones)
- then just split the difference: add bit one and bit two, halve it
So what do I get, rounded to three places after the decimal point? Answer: 0.485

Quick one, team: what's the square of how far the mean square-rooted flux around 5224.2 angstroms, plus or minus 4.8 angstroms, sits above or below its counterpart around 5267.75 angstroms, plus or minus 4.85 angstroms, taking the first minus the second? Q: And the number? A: 0.010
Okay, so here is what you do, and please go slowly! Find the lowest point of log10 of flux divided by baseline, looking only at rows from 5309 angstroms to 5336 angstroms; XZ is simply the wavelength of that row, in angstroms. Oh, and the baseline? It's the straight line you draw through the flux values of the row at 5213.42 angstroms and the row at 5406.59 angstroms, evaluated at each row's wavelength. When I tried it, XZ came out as 5332.40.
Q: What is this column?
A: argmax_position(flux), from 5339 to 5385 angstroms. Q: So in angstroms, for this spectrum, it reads 5361.95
